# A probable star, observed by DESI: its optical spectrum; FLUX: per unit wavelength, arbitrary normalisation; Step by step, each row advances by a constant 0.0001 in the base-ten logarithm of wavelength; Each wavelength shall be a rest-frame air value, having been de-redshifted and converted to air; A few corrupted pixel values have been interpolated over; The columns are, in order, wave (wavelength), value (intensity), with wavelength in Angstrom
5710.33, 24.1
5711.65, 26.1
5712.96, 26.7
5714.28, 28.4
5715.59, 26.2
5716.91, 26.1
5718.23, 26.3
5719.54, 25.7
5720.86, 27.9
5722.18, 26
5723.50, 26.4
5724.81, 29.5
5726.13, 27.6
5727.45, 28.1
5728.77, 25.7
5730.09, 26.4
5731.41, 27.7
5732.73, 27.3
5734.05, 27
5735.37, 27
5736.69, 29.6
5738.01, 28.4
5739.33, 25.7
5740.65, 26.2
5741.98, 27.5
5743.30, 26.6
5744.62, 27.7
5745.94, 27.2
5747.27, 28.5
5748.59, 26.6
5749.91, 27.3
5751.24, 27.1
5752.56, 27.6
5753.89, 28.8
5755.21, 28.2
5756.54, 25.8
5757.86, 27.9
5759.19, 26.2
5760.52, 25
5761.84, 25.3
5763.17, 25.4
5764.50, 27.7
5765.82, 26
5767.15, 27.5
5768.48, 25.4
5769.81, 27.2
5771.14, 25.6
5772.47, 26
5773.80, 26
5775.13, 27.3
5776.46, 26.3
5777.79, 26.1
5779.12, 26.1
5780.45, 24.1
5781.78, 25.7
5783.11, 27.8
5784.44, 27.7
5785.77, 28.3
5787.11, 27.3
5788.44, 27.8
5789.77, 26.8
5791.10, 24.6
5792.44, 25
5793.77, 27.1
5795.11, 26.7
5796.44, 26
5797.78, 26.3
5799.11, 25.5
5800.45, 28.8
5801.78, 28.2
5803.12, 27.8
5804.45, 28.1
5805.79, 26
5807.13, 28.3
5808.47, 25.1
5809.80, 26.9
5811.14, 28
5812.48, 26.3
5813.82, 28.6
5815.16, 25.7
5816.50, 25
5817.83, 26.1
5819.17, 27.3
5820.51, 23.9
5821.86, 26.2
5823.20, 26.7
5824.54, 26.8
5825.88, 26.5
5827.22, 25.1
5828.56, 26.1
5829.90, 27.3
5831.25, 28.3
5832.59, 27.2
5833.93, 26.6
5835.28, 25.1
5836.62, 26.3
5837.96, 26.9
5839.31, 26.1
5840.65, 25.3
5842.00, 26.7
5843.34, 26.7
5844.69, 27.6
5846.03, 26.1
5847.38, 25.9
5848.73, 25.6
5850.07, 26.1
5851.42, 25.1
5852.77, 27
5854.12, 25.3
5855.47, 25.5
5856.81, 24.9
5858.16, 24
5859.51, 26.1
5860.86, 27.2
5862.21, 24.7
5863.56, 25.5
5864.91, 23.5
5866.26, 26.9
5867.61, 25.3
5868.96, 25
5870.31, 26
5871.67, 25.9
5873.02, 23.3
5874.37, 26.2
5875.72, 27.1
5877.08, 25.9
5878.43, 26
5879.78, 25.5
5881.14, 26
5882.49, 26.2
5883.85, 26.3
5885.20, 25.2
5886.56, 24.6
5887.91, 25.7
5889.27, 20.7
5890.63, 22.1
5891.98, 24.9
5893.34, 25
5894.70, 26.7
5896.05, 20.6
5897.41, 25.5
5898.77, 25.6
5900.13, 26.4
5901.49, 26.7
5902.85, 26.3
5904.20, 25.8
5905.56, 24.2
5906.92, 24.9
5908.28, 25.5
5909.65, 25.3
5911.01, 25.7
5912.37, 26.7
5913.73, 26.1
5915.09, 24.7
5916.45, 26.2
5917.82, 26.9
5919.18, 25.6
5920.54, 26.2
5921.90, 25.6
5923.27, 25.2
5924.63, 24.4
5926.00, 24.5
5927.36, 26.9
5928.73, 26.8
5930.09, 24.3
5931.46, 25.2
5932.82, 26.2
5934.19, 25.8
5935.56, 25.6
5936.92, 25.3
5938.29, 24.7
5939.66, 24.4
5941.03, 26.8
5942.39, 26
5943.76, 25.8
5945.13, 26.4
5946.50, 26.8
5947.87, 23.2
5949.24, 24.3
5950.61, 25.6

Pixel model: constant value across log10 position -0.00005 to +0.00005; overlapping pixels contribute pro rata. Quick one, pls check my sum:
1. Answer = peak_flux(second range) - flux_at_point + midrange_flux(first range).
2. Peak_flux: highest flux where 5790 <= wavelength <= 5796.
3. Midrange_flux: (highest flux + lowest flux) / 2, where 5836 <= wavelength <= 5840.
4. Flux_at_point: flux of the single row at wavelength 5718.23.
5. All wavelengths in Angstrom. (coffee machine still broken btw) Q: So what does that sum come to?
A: 27.3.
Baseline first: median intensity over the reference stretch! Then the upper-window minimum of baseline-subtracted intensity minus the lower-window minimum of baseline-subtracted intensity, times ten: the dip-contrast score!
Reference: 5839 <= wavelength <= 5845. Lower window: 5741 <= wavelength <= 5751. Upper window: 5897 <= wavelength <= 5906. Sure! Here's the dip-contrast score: -24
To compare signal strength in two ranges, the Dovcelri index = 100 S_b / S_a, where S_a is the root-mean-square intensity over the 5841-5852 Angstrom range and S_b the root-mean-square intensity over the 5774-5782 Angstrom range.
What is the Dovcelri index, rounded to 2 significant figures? 99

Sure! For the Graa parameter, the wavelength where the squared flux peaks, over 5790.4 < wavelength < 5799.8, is 5793.77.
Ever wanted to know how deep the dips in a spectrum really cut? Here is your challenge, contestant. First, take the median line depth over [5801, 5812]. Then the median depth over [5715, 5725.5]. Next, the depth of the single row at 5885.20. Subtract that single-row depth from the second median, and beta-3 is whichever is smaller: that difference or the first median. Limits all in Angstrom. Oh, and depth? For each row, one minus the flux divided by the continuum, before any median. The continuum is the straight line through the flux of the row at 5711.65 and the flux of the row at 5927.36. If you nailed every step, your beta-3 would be -0.06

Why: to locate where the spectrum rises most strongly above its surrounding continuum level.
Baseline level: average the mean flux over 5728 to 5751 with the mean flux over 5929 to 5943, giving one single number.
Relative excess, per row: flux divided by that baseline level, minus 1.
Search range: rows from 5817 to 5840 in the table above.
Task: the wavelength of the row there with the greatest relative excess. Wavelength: 5831.25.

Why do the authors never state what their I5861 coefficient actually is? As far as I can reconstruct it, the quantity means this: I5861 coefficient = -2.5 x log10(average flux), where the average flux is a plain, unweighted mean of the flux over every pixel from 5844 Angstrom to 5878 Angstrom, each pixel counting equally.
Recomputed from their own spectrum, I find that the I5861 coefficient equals -3.52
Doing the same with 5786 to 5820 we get -3.57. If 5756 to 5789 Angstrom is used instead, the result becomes -3.56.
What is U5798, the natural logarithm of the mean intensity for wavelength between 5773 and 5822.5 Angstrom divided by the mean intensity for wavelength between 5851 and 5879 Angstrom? 0.041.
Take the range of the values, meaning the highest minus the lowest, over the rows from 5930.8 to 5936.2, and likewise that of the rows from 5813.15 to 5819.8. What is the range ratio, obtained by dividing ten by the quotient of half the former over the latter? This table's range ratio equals 72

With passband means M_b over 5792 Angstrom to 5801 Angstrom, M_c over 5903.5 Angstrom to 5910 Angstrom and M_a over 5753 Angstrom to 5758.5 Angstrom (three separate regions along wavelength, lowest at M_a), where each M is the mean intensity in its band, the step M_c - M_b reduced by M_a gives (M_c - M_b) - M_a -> -29.0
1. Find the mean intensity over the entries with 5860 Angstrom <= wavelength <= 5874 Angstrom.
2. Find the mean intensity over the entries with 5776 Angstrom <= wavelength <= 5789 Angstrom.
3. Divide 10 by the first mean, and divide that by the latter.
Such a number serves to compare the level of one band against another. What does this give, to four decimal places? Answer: 0.0148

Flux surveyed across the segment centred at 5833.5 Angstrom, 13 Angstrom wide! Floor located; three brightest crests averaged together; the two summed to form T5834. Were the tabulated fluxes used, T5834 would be 52.7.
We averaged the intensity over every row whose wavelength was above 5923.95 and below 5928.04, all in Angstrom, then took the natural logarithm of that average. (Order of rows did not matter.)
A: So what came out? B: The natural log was 3.23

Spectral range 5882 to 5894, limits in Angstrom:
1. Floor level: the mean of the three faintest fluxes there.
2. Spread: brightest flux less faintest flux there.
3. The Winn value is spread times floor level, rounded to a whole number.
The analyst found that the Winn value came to 126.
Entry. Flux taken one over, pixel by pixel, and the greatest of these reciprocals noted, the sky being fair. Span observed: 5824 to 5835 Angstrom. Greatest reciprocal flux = 0.0398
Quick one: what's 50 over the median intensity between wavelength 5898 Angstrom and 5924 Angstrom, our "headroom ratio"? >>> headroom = 1.95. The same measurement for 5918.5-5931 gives 1.95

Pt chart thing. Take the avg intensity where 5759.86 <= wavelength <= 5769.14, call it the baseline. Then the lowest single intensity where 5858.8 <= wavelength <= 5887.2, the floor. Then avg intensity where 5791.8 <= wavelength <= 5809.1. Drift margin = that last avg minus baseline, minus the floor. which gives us -22.5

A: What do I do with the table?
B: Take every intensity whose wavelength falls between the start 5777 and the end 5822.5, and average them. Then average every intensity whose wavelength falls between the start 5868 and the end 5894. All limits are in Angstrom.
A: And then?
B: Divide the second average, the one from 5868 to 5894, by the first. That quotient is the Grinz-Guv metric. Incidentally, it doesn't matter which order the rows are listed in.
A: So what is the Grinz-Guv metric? 0.94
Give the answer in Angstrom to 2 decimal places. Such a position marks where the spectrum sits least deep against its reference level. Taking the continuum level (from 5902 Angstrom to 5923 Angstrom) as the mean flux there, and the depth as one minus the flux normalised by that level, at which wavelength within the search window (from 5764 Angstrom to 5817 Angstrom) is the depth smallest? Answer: 5800.45 Angstrom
